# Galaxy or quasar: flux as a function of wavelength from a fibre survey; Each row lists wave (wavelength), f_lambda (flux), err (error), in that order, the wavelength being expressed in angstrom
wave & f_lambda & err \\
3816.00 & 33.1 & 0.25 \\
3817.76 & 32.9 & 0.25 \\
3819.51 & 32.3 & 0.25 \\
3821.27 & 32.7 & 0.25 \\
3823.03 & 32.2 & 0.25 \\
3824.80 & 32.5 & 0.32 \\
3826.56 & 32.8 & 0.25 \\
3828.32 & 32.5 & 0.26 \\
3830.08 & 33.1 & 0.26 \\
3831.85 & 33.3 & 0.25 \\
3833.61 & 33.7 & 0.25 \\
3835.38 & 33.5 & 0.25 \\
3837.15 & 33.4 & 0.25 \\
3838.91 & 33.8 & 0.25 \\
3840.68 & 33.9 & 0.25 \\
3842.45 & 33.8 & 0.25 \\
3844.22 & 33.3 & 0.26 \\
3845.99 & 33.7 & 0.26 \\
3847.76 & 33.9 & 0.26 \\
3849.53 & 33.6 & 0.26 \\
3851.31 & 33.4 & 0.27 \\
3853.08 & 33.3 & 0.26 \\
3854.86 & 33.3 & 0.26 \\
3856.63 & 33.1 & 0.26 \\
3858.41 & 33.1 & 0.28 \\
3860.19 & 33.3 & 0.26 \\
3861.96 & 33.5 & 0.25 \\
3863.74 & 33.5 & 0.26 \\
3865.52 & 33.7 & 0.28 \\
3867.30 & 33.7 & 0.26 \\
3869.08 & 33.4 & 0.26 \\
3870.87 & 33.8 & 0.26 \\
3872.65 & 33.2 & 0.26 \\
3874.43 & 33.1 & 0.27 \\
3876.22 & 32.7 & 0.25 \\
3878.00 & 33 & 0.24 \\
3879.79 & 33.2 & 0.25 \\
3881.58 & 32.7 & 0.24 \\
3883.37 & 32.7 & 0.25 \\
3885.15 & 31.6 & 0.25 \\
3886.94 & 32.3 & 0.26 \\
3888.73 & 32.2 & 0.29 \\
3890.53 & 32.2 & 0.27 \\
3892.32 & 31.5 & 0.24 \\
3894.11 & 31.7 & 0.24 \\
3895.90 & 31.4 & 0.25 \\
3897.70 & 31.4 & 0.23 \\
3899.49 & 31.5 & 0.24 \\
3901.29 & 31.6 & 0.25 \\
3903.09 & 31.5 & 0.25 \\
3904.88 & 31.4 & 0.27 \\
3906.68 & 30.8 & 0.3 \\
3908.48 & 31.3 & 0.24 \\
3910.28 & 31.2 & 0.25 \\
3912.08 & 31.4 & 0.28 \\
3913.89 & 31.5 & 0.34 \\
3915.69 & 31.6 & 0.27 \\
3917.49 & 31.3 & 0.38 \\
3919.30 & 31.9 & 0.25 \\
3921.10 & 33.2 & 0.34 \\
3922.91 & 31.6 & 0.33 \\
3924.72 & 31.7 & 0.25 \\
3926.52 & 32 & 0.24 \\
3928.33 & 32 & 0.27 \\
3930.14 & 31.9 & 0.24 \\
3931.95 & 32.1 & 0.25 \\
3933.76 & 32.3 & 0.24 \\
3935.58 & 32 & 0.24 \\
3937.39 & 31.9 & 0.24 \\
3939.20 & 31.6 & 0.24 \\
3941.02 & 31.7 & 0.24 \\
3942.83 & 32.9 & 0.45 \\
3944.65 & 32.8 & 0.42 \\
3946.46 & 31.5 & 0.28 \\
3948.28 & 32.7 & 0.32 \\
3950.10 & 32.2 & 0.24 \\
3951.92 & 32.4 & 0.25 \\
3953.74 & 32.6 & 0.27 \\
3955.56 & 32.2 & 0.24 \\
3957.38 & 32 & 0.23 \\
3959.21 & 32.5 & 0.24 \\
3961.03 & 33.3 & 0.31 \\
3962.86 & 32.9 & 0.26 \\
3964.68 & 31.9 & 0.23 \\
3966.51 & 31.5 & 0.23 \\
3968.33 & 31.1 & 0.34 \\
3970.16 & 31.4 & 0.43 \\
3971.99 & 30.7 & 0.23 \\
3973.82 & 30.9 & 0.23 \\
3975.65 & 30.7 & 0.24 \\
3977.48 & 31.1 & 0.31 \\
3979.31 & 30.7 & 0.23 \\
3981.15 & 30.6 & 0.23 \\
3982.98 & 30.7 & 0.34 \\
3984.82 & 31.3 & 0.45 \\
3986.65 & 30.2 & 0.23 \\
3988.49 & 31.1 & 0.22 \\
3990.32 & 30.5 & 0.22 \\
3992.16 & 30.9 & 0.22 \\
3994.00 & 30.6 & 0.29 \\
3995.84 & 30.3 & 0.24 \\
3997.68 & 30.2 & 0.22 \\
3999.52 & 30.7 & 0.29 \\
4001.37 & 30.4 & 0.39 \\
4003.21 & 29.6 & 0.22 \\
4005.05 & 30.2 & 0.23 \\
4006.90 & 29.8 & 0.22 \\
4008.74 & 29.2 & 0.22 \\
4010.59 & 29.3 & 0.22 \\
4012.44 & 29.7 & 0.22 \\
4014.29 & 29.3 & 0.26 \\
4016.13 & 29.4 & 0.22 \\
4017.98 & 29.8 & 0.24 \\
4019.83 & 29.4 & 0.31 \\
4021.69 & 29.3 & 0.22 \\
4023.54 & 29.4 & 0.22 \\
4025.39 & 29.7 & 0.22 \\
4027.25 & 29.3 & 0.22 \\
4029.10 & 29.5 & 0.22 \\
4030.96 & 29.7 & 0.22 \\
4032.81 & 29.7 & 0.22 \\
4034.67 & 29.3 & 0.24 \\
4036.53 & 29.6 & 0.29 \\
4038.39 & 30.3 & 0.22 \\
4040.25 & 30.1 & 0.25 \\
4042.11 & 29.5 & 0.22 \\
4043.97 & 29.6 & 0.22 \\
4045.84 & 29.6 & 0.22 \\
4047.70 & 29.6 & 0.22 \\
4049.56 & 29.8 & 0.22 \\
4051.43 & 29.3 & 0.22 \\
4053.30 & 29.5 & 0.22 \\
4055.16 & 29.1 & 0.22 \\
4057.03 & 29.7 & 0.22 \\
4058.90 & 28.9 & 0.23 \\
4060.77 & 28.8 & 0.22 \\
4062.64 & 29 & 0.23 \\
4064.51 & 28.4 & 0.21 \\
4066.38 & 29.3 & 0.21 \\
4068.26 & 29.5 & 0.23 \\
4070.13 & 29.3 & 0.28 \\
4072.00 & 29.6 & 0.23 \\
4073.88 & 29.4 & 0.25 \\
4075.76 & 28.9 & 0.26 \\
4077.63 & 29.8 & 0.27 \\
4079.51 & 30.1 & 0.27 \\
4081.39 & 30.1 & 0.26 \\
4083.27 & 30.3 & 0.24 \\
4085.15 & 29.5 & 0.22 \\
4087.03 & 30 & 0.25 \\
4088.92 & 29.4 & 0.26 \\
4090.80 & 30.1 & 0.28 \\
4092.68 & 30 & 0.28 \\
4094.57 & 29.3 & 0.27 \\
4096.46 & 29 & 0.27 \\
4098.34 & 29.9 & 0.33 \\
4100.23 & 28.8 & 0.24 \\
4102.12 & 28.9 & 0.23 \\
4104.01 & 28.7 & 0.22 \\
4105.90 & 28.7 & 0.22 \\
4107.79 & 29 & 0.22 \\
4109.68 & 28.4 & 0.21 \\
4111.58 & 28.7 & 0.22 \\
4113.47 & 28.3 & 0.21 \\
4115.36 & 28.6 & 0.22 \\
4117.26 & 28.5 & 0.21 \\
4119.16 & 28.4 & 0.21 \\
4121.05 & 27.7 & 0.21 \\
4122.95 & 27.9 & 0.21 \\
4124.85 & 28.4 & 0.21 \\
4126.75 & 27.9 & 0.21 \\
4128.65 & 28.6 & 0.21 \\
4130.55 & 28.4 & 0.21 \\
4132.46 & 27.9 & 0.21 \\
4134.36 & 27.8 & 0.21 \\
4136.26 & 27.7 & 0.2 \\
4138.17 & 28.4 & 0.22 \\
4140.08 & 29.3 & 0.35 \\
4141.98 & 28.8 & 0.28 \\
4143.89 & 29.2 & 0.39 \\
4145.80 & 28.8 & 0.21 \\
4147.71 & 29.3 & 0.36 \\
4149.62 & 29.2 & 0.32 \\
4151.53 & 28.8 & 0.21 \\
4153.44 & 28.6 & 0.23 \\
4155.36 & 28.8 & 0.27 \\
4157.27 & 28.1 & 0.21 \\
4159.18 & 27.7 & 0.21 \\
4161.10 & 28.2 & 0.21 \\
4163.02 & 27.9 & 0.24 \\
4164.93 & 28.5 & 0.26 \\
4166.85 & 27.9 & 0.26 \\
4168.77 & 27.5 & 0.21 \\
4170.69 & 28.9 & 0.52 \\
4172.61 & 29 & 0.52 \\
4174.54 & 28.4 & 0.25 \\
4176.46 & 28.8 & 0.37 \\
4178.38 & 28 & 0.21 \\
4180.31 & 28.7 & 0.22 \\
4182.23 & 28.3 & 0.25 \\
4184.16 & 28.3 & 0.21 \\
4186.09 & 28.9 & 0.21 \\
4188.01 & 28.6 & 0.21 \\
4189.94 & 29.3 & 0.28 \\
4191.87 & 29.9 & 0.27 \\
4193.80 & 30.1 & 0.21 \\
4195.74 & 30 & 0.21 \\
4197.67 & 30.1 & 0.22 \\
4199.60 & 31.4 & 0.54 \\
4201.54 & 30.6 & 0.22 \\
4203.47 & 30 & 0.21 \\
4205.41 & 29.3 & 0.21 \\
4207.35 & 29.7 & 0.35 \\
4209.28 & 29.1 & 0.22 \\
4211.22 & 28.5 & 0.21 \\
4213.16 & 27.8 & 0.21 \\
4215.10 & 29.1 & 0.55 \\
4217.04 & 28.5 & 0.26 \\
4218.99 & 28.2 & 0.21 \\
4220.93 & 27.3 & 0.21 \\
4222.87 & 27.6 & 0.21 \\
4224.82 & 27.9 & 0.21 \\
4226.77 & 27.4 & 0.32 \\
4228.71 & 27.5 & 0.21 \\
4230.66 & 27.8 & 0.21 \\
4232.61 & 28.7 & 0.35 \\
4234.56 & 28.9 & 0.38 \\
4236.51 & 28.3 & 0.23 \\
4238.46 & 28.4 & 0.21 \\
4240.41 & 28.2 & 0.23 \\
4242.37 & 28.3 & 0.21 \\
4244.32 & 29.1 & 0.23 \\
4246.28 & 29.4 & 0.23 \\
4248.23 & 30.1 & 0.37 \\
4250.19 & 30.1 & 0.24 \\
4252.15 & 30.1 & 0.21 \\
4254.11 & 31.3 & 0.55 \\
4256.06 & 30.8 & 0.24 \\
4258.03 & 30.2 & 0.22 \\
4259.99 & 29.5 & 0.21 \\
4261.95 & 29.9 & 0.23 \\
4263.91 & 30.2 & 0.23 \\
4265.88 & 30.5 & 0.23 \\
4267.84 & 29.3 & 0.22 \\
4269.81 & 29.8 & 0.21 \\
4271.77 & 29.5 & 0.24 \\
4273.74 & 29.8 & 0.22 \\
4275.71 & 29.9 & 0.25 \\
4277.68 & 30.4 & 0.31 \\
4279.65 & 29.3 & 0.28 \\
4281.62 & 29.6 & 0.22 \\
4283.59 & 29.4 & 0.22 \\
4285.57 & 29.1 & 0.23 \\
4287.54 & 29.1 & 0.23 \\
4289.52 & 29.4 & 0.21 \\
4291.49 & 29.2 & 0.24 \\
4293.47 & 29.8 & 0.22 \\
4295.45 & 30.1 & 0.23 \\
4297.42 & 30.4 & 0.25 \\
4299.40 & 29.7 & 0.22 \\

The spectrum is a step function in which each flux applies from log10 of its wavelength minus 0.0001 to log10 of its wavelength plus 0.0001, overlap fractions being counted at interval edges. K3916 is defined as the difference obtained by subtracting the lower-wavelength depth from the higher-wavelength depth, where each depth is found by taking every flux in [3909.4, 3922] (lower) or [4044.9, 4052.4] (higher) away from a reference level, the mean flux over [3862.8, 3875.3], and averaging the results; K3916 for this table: 2.2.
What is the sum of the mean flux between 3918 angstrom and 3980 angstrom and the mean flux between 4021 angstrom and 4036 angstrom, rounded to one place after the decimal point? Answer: 61.4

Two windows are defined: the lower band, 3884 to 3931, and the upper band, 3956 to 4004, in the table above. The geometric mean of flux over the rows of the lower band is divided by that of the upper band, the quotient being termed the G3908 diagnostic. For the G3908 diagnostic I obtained 1.020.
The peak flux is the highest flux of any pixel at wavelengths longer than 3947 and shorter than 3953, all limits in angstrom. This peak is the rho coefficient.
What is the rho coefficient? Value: 32.7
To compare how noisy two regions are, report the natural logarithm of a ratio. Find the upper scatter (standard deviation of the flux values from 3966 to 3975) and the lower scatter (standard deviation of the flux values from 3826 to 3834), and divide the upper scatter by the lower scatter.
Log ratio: -0.32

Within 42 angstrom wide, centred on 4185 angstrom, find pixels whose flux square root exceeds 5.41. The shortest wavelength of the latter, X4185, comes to 4189.94 angstrom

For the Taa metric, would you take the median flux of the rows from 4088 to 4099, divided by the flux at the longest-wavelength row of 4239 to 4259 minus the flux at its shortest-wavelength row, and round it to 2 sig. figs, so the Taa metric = 15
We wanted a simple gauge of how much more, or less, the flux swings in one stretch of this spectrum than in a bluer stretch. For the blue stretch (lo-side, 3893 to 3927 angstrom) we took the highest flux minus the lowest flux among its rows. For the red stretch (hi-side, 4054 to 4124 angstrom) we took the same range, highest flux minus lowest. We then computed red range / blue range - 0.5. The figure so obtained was 0.6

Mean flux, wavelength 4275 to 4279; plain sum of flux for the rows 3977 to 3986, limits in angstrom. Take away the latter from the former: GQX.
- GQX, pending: -124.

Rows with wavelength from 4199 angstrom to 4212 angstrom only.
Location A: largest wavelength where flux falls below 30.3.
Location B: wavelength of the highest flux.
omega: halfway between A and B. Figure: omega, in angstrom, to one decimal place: 4205.4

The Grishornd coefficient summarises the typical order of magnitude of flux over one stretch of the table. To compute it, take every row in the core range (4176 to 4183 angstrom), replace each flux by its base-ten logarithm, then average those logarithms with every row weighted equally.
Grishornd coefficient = 1.45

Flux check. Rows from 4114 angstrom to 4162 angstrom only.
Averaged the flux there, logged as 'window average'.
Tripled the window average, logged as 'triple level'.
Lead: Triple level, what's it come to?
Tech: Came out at 85.3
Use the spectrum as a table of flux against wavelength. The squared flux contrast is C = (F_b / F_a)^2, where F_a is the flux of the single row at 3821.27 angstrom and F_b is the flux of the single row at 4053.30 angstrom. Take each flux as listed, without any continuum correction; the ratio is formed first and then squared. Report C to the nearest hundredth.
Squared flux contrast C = 0.81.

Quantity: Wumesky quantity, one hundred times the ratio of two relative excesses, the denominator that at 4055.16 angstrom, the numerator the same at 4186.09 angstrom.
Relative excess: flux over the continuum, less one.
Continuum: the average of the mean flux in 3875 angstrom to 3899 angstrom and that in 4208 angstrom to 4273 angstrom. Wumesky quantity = 113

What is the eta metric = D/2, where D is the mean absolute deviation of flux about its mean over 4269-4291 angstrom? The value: 0.15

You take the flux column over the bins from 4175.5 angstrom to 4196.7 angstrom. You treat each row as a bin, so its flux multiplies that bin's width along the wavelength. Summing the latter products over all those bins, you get 615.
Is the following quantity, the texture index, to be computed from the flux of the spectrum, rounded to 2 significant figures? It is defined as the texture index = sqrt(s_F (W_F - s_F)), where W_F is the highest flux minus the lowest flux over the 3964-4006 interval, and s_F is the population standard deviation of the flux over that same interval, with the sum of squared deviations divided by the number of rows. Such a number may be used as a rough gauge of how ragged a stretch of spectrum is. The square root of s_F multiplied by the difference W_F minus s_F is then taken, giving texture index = 0.95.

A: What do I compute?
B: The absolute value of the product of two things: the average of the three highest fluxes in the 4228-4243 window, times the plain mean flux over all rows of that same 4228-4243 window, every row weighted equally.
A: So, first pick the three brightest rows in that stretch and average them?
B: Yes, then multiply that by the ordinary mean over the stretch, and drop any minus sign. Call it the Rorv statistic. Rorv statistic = 810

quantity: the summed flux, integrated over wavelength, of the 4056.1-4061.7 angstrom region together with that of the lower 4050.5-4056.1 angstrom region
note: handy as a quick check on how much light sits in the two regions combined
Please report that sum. 327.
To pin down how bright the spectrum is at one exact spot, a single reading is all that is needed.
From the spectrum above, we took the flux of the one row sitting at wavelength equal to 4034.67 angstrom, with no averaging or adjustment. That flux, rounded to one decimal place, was 29.3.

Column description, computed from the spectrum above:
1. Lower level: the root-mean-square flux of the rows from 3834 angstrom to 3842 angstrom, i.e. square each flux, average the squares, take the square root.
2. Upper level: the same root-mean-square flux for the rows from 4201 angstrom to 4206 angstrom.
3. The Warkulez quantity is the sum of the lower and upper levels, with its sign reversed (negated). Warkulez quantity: -63.6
